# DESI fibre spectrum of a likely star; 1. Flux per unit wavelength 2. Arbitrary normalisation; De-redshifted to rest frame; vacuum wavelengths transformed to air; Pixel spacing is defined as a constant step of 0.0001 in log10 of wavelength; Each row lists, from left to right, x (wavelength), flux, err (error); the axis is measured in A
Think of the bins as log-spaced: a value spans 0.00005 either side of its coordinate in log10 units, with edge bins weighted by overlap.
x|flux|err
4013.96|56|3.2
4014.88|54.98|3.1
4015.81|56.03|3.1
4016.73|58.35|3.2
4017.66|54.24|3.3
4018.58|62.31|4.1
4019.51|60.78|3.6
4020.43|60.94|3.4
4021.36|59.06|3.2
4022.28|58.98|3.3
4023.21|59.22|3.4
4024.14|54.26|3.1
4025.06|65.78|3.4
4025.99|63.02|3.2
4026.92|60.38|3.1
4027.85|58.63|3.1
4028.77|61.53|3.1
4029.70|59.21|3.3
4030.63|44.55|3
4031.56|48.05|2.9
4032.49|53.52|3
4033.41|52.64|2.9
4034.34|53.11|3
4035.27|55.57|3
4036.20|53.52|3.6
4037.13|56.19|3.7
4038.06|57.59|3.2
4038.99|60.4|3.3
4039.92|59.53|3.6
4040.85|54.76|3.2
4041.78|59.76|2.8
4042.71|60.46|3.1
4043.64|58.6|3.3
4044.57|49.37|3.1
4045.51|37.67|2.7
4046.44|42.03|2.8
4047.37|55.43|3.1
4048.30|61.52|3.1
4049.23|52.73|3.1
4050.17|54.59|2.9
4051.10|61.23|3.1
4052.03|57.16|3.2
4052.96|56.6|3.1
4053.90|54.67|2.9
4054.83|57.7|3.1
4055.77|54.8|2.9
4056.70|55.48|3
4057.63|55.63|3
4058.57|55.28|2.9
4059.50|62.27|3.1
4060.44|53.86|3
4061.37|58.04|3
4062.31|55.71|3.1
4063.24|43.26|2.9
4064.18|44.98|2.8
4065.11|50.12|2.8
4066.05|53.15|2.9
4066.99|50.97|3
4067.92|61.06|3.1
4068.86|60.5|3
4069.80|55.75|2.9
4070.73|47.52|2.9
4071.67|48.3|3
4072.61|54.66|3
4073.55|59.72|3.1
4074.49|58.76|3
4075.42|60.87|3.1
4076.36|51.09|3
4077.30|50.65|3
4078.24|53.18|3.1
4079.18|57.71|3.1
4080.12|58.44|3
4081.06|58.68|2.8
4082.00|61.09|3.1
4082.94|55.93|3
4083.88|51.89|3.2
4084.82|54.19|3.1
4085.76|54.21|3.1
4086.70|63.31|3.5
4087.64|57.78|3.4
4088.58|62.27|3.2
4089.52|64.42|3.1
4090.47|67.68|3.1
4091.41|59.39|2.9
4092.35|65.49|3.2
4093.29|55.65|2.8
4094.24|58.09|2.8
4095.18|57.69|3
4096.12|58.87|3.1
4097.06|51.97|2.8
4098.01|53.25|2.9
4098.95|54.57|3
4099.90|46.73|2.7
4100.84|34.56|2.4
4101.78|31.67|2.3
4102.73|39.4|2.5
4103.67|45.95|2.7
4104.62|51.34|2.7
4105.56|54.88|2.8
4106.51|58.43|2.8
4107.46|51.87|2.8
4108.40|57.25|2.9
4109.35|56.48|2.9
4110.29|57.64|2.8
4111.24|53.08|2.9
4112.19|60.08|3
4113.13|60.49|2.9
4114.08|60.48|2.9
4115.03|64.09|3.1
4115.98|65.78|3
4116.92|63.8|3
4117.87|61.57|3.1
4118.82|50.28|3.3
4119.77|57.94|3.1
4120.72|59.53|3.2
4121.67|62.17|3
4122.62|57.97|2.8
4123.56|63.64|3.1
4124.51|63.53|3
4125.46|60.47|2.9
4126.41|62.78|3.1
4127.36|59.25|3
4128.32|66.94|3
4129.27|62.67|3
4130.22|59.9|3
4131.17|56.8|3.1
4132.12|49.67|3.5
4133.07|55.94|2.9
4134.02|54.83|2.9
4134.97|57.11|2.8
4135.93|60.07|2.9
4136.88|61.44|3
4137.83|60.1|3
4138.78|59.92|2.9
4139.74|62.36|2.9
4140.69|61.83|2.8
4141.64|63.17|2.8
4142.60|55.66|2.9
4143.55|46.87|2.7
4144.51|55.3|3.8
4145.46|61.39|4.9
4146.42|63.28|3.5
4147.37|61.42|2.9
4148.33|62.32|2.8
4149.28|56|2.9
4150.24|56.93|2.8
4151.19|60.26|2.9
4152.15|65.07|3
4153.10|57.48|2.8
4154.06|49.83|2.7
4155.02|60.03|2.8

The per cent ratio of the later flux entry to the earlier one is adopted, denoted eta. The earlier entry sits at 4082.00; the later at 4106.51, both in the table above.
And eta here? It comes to 96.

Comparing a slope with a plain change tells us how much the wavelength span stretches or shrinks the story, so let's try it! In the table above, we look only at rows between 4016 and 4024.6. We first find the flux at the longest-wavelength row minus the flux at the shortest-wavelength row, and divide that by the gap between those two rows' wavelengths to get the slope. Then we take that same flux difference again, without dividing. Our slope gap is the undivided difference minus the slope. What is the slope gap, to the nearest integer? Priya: -4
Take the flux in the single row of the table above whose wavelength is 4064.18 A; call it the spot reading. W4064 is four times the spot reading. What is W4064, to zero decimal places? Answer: 180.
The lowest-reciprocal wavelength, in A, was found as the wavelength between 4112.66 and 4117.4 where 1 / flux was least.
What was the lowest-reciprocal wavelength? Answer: 4115.98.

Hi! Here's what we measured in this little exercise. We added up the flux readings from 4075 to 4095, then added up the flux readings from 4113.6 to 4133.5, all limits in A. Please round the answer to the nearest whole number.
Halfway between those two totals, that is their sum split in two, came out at 1244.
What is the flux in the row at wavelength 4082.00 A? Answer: 61.09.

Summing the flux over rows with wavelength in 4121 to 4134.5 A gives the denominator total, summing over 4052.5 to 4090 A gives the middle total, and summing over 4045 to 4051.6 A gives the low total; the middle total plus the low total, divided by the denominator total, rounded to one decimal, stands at 3.1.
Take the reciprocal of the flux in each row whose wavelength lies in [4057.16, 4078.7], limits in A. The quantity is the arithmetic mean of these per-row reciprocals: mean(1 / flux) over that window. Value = 0.0186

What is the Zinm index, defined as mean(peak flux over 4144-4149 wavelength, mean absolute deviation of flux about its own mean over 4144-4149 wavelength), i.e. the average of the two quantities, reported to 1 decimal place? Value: 32.7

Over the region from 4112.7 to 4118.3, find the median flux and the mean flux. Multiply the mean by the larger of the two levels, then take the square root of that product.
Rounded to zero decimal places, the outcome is 63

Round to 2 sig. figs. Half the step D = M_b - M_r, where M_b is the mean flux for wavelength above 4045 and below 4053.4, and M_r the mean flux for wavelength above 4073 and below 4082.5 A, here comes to -1.9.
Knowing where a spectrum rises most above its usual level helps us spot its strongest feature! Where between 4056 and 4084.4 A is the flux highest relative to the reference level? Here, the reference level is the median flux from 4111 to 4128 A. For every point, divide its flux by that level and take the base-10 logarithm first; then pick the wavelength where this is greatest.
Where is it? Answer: 4059.50 A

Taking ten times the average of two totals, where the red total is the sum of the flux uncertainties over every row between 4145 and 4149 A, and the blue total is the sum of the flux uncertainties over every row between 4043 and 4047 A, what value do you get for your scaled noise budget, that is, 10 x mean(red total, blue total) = 130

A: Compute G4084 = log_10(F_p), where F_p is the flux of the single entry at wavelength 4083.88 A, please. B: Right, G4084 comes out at 1.72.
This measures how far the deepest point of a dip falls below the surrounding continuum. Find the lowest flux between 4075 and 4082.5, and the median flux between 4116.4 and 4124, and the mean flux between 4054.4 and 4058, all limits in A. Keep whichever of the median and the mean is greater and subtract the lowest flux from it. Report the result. 9.9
